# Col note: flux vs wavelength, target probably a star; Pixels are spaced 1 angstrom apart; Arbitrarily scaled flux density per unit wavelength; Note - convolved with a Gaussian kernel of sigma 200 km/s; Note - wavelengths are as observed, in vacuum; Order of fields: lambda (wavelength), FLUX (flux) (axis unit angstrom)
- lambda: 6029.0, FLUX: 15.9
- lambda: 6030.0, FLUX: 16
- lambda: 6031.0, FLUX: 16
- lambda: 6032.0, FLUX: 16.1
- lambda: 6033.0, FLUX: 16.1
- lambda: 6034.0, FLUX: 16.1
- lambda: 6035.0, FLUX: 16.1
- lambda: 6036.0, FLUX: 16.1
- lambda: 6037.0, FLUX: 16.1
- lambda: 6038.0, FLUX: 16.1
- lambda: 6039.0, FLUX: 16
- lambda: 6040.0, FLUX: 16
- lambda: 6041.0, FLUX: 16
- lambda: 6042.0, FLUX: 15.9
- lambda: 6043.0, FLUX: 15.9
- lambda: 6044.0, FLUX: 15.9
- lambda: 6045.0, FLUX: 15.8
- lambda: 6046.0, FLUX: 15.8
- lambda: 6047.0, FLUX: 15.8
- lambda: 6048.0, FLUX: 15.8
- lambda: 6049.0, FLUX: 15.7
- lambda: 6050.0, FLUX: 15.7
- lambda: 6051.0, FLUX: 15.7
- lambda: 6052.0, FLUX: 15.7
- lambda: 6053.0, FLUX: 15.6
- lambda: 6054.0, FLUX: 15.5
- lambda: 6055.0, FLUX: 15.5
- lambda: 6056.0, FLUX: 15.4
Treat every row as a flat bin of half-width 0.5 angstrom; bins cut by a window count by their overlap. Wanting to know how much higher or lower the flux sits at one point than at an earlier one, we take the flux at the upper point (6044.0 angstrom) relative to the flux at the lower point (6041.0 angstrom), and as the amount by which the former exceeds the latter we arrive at -0.10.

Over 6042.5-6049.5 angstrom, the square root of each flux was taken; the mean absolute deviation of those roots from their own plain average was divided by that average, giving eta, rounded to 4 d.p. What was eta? 0.0015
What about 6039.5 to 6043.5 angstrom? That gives 0.0016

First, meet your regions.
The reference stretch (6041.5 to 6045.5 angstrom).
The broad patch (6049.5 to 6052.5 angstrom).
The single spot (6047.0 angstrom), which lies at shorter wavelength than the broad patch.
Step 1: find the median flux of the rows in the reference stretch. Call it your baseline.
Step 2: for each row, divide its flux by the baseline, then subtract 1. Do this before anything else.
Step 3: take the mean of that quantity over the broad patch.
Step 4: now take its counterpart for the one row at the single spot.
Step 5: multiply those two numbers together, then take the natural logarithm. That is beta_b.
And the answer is -9.4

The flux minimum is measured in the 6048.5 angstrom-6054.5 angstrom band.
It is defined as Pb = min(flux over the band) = 15.5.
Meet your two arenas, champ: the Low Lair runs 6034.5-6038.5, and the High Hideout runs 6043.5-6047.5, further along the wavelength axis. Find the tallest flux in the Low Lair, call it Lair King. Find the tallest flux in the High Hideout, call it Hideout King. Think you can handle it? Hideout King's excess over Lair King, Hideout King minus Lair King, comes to -0.200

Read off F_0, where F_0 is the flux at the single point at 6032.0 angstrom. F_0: 16.1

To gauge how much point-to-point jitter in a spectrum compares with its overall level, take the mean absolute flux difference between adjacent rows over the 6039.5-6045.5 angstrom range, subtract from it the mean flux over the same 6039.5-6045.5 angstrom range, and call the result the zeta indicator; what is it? -15.9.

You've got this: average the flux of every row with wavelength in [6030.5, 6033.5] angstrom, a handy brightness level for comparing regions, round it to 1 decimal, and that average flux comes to 16.1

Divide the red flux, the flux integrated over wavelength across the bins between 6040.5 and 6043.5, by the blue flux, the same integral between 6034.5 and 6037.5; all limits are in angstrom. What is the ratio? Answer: 0.990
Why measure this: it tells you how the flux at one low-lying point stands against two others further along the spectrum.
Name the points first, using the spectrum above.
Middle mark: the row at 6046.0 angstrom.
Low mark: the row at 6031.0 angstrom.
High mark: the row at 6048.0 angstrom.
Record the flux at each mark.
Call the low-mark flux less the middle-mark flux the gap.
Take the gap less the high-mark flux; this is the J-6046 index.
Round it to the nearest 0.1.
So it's -15.6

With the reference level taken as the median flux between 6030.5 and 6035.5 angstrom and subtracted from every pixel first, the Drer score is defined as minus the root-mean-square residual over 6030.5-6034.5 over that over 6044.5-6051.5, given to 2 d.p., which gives -0.14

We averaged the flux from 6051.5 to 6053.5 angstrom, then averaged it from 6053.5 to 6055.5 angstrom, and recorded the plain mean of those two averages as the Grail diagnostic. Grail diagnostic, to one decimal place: 15.6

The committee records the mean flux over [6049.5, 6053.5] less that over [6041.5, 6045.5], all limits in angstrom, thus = -0.20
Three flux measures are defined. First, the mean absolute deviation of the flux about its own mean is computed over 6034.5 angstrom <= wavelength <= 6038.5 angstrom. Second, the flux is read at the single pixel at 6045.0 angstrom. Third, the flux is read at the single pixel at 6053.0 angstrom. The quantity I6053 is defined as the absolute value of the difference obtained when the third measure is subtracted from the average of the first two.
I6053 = 7.70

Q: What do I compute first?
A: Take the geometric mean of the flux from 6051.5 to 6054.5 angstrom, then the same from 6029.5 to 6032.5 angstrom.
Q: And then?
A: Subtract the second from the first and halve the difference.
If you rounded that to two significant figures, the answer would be -0.22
